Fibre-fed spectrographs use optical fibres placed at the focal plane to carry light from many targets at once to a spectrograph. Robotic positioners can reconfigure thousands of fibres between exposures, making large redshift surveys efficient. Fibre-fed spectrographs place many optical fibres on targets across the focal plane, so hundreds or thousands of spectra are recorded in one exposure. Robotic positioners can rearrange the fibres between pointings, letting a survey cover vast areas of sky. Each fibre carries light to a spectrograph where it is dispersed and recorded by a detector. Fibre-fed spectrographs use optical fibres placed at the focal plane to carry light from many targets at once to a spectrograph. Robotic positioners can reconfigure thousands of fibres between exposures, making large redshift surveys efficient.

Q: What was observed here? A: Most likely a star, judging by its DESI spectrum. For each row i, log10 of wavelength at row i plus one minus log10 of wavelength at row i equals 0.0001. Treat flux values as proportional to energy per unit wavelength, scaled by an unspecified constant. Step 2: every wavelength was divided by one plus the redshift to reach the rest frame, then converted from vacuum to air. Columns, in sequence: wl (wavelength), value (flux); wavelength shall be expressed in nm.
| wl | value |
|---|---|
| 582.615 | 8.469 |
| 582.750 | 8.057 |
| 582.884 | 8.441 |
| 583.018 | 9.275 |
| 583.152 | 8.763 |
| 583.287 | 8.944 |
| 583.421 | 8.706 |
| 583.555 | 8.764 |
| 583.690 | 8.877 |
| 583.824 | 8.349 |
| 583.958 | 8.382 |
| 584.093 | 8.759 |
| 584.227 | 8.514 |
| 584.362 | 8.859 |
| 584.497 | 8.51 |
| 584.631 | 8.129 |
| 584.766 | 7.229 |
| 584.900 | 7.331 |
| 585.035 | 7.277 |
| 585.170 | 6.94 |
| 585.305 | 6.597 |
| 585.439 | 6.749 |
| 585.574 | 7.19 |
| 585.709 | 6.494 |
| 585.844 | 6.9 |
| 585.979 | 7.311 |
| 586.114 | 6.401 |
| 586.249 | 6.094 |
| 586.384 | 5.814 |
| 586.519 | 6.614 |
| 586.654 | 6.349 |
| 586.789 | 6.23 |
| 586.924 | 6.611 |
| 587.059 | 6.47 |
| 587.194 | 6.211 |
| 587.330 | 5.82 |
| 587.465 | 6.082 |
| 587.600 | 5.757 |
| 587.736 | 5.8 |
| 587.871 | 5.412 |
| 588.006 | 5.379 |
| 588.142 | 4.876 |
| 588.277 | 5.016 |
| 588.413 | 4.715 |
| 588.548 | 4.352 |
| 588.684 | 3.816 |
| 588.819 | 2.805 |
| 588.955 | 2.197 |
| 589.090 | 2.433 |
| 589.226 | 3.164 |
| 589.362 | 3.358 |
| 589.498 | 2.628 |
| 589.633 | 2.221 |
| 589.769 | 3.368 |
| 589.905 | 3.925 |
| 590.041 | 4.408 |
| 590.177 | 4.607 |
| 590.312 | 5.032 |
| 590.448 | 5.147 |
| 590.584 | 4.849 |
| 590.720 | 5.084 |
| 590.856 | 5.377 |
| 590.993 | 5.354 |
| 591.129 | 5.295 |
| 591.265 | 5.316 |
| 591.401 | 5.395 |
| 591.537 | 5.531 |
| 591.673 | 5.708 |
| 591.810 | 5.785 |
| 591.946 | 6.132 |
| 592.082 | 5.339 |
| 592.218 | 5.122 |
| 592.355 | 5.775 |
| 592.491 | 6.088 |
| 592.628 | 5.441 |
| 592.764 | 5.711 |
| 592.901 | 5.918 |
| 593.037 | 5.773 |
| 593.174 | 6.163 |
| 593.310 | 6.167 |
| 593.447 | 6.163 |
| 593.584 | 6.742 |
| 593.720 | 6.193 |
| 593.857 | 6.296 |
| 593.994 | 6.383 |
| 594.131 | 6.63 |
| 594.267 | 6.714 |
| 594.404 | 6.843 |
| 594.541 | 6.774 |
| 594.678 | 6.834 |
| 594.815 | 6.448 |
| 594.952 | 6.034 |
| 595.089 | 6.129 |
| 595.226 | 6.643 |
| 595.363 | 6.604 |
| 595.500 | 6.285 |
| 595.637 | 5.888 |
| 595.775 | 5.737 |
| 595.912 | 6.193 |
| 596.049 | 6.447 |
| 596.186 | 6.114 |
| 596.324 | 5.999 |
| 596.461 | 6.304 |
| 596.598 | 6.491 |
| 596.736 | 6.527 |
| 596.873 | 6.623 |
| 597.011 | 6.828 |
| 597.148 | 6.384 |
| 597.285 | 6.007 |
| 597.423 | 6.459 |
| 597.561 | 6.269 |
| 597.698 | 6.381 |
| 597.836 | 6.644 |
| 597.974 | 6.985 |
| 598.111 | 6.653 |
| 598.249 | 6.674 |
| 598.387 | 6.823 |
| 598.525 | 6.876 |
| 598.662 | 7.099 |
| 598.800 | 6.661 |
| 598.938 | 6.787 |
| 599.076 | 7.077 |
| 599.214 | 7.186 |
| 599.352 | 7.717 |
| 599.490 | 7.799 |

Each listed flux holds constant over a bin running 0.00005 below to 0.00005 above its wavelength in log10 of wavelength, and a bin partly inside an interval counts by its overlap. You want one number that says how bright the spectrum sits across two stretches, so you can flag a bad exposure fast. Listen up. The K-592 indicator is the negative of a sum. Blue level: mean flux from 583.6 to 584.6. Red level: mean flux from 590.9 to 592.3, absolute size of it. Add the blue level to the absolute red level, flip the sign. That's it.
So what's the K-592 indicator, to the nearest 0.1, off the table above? -14.1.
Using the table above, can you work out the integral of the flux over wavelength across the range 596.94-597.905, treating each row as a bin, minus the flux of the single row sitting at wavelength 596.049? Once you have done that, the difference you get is 0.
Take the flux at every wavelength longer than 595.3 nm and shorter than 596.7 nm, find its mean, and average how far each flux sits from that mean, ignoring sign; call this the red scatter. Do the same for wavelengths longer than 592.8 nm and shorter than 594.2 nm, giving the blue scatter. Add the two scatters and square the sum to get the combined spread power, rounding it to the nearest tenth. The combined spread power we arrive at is 0.2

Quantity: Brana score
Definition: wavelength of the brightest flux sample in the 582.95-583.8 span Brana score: 583.018 nm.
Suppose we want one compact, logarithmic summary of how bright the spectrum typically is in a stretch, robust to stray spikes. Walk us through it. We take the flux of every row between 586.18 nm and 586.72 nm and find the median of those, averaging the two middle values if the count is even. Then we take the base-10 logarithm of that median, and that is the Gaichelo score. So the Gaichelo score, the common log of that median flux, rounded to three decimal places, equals 0.794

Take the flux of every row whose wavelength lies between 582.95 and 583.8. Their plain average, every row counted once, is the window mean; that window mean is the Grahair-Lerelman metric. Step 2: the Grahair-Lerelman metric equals 8.9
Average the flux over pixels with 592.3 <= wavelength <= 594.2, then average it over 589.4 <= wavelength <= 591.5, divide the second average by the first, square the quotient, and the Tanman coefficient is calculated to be 0.55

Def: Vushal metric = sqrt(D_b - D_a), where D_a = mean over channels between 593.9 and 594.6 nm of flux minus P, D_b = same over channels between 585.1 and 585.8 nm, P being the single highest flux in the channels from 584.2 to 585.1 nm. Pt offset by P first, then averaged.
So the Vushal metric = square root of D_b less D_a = 0.4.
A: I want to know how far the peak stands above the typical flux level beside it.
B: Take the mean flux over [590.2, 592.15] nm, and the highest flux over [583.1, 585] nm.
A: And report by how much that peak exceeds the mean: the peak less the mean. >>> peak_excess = 3.6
